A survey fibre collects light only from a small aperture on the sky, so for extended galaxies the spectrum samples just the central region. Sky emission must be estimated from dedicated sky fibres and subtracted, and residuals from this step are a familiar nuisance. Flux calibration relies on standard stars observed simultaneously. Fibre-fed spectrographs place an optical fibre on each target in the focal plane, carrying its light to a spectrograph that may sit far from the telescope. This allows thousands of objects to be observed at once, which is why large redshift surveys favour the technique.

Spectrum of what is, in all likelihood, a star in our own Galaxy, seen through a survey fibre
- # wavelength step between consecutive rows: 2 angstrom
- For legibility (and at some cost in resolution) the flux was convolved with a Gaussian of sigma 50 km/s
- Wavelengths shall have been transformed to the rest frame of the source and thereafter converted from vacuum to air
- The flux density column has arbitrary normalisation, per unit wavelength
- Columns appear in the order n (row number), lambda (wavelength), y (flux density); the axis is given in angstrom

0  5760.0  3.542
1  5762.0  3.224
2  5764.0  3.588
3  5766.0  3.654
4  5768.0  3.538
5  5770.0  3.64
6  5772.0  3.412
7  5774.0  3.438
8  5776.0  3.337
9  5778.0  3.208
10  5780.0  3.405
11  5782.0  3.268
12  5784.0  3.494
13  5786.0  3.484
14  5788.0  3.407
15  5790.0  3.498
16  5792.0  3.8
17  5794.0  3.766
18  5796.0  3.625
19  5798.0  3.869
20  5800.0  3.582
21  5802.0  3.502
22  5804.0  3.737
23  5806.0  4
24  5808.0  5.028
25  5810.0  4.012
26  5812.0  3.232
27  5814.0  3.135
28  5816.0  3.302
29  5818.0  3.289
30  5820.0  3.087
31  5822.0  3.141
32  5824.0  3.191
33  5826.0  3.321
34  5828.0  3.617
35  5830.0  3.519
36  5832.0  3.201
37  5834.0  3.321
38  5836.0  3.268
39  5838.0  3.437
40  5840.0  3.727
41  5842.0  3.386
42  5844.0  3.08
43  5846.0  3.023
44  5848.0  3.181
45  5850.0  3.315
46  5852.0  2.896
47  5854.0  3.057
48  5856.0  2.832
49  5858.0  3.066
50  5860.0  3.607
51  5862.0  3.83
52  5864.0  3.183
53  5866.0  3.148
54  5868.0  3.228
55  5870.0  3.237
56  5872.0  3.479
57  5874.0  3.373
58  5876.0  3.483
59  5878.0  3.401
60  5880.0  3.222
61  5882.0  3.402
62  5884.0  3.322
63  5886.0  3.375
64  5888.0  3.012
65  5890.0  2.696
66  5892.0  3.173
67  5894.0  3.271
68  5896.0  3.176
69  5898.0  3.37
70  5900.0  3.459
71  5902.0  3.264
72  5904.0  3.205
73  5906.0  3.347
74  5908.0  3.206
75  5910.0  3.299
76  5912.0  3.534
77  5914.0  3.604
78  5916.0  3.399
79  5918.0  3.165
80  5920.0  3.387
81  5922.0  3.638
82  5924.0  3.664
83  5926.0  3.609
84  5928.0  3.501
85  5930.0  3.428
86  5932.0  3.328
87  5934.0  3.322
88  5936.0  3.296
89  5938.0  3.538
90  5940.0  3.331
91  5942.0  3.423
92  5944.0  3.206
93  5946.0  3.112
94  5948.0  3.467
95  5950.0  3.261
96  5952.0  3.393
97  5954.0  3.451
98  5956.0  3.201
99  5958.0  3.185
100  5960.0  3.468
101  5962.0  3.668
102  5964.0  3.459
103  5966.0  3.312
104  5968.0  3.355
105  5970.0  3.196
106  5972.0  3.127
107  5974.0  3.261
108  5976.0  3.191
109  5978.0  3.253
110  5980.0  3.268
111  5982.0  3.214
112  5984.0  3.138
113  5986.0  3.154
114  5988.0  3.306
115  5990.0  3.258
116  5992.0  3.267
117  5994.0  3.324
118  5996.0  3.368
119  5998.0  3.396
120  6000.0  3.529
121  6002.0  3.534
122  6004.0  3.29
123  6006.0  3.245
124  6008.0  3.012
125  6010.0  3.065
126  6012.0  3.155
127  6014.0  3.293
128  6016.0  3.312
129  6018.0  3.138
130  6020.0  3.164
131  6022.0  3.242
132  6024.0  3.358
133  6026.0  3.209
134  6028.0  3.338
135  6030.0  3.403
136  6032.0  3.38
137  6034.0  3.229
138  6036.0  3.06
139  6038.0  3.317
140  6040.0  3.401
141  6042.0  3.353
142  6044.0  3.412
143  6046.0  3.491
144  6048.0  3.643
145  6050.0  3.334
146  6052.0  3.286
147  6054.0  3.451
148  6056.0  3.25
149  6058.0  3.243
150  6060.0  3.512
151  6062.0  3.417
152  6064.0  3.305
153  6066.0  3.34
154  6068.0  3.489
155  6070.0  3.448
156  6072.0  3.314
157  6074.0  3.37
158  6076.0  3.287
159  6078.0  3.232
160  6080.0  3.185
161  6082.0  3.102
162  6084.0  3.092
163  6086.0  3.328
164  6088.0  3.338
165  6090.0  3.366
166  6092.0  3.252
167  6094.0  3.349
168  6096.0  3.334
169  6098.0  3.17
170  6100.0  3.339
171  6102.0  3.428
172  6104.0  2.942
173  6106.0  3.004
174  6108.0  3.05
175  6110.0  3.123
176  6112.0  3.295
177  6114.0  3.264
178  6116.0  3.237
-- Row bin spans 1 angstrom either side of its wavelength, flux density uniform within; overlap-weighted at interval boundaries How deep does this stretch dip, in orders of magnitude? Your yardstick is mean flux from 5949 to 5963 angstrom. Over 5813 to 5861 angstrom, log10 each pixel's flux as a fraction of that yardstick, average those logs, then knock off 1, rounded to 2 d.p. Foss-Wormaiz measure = -1.02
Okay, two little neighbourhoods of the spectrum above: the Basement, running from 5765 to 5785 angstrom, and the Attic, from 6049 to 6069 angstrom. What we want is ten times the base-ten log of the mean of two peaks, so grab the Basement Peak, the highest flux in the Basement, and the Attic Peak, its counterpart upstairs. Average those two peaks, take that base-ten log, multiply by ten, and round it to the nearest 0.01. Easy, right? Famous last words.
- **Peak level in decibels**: 5.54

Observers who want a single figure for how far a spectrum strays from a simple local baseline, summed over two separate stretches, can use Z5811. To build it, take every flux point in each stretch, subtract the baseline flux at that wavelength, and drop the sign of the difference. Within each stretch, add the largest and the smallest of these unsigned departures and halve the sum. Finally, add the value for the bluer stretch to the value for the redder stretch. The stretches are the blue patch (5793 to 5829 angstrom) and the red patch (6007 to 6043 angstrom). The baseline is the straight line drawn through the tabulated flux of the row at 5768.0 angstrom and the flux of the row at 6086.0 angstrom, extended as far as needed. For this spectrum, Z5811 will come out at 1.0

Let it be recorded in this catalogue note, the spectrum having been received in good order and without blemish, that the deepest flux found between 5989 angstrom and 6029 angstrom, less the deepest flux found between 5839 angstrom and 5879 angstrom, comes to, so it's 0.18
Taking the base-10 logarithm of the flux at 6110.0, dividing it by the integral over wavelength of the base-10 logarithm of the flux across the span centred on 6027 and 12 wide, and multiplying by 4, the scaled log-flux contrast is 0.316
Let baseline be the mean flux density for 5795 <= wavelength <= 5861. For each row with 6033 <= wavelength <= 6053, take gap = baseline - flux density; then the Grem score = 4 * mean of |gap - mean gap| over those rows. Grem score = 0.43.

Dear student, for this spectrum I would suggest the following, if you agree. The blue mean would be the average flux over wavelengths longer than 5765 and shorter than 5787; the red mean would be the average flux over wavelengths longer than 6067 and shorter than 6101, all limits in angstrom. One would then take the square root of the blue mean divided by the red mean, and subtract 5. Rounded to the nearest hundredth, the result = -3.98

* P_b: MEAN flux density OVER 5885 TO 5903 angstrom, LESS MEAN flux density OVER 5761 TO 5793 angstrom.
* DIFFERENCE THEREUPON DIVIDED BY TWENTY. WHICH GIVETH -0.013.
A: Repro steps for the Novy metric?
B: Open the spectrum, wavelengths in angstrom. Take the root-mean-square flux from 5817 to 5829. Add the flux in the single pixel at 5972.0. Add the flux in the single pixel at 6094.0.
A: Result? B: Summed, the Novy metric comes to 9.8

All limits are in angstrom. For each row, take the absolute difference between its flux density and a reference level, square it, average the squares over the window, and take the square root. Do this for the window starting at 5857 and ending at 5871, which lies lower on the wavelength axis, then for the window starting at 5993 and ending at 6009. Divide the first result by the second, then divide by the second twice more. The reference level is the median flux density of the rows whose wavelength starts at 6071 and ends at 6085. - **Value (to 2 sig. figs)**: 41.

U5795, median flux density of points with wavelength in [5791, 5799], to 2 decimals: 3.78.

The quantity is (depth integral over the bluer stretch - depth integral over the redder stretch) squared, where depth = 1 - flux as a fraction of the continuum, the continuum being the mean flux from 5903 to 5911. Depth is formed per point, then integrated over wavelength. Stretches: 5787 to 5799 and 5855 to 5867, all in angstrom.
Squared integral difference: 1.98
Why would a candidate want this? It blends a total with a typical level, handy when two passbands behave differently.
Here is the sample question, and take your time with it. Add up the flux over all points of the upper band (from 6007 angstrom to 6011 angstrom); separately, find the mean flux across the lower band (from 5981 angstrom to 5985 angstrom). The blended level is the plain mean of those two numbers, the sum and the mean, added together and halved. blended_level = 4.63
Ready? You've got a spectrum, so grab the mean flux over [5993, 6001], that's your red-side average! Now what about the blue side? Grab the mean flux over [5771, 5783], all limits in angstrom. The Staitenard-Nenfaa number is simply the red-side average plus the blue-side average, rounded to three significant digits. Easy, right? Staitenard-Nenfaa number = 6.75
